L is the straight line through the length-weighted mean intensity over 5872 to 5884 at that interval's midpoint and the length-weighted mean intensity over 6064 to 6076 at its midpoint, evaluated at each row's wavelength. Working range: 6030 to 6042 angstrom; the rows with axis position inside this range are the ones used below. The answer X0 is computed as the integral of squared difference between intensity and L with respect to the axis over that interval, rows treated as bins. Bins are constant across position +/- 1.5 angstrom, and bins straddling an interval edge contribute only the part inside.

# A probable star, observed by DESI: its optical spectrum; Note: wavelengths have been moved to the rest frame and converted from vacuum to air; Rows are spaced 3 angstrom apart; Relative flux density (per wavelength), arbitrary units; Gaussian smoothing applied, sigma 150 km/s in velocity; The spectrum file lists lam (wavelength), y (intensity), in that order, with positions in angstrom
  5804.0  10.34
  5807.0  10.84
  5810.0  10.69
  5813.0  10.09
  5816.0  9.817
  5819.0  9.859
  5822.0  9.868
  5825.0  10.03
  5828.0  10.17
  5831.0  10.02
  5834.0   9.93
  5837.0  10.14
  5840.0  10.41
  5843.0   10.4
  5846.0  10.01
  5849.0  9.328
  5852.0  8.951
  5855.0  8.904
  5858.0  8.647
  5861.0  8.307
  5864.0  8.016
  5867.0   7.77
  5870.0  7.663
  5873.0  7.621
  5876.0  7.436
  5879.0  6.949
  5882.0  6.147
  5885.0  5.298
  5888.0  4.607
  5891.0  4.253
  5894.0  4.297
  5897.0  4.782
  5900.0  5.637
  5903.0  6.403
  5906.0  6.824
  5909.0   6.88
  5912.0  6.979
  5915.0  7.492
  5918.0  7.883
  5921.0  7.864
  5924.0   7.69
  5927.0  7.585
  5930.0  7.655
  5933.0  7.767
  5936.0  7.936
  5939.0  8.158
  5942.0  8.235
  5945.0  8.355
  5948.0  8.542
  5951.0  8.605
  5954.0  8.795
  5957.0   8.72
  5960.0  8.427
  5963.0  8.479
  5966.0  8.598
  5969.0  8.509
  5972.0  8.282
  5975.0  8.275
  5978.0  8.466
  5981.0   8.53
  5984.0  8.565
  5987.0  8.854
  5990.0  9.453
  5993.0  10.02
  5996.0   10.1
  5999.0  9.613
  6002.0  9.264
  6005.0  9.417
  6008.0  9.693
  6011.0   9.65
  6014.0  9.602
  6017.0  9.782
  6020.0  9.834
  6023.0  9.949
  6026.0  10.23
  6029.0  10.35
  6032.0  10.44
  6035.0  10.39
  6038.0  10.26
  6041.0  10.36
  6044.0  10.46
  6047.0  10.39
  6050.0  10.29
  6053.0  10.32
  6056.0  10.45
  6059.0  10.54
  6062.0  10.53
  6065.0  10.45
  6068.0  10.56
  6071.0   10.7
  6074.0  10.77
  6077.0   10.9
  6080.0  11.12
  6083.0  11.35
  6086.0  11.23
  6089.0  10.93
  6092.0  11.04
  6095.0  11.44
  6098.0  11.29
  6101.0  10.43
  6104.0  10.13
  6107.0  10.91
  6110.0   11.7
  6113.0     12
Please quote 2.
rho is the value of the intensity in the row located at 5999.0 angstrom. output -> 9.613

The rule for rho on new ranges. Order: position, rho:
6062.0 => 10.53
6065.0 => 10.45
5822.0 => 9.868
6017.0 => 9.782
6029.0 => 10.35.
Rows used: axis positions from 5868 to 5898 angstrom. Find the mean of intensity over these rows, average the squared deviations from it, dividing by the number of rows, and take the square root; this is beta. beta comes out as 1.3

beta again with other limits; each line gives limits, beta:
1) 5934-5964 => 0.2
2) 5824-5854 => 0.4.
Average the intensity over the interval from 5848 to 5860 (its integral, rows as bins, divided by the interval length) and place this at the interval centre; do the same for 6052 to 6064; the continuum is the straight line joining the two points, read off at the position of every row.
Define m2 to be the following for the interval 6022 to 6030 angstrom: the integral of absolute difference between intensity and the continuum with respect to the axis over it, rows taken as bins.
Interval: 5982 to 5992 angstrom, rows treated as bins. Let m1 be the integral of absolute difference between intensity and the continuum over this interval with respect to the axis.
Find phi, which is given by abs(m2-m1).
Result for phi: 8.5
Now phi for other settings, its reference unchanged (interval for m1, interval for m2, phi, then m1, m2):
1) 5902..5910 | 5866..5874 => 10.0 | 21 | 10.8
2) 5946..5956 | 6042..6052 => 9.4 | 10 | 0.7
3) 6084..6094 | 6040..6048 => 3.6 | 4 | 0.4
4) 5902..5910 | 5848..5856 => 19.5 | 21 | 1.3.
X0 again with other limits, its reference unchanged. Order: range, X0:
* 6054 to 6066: 0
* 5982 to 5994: 3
